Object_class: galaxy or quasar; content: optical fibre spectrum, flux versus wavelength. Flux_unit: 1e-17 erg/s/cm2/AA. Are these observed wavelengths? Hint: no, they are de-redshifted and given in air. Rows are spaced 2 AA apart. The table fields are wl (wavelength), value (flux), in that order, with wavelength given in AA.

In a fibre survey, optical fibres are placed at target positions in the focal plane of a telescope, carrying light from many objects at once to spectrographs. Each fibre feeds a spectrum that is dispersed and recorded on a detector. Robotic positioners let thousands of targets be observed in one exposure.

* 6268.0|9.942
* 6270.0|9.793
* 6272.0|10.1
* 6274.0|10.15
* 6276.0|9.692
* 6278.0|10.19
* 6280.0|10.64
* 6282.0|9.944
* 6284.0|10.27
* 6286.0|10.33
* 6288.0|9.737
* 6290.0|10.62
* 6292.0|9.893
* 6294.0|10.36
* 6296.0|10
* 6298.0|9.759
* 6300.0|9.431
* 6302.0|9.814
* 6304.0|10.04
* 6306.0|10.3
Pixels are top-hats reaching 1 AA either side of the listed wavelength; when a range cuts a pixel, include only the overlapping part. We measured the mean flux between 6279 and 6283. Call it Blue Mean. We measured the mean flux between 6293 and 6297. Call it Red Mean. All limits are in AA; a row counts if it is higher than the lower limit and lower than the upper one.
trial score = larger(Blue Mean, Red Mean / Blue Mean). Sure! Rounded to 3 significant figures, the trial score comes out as 10.3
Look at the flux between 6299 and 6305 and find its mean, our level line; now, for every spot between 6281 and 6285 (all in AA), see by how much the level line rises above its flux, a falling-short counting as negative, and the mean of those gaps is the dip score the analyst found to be -0.35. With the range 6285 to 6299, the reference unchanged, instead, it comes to -0.34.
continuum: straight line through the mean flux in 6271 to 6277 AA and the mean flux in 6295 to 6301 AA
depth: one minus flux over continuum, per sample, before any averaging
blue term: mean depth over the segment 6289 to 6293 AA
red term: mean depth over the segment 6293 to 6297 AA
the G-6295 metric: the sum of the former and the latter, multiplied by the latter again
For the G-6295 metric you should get 0.0038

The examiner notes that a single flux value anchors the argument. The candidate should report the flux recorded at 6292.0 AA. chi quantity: 9.893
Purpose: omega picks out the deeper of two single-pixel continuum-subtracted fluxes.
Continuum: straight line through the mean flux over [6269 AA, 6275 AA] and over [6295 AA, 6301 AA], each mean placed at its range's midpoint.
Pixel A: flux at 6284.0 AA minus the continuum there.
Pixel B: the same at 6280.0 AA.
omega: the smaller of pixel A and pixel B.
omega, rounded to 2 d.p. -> 0.39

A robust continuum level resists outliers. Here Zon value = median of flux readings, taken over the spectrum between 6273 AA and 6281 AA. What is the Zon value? 10.2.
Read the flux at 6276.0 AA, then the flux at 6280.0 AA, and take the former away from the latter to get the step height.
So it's 0.95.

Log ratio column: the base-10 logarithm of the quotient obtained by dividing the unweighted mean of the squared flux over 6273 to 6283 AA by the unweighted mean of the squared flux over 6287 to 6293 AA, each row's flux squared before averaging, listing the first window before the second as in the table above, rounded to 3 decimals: 0.003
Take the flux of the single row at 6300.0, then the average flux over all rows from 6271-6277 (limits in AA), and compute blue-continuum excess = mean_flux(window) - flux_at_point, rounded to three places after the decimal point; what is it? 0.550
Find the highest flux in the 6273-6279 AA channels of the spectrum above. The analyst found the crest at 10.19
